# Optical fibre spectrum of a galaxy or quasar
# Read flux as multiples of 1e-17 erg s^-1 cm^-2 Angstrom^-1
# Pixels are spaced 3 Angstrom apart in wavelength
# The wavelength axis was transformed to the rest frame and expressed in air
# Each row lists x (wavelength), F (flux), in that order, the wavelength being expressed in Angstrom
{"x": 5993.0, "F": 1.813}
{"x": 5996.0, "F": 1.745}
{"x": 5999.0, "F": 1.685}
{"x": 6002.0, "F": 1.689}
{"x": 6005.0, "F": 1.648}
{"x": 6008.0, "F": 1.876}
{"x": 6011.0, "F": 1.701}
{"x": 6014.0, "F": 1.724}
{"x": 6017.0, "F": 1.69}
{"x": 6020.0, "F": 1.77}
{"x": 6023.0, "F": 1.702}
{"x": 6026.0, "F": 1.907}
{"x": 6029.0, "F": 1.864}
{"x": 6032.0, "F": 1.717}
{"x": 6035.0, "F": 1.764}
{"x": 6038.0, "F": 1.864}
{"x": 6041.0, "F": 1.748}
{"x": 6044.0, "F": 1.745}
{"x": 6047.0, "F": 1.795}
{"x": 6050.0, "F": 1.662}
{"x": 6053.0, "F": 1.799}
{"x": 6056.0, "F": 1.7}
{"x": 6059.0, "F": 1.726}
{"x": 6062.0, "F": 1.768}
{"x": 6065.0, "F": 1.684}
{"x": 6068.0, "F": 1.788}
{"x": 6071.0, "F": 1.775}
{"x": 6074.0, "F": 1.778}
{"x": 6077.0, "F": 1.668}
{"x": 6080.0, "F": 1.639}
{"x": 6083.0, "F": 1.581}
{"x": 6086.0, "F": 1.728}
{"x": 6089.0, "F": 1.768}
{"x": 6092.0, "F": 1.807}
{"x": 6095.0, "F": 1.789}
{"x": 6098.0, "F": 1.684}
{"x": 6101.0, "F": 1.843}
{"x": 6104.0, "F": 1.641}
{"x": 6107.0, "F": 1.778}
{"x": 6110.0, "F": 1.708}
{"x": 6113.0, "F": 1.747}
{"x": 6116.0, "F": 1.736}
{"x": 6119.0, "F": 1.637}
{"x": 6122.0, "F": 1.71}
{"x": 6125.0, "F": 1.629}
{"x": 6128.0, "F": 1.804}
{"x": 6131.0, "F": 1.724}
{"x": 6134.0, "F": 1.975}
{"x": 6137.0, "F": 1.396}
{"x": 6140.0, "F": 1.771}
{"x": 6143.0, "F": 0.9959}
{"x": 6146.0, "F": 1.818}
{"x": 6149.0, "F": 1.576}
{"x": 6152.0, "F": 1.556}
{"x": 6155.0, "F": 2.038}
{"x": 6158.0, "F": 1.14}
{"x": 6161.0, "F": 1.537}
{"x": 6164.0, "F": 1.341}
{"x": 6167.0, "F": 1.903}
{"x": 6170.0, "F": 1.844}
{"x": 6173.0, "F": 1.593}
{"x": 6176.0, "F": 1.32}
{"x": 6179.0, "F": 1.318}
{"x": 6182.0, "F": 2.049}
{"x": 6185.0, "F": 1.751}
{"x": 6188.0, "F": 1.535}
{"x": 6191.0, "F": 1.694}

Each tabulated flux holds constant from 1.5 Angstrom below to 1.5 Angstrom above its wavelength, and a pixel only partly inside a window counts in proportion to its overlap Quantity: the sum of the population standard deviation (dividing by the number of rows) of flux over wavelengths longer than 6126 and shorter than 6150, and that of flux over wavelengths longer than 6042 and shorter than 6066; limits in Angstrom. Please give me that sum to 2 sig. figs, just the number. 0.34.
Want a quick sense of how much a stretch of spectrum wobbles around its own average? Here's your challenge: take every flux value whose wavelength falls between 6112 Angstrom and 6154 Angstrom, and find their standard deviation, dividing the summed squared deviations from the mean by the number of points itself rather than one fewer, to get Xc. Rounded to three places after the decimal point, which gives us 0.224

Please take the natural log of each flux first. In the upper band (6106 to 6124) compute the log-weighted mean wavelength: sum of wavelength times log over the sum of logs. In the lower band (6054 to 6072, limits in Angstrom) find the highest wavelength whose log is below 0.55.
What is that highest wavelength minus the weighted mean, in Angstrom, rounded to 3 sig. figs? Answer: -49.3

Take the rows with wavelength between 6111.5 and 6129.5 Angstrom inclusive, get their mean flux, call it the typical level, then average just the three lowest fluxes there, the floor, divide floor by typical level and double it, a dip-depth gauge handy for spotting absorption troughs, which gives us 1.94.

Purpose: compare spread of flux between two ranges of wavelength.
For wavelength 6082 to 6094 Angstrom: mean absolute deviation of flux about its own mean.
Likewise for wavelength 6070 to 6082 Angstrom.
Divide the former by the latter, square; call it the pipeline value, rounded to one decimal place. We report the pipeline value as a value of 1.3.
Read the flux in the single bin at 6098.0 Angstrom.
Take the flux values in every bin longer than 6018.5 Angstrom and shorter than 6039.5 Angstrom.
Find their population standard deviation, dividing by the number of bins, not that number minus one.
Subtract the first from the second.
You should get -1.61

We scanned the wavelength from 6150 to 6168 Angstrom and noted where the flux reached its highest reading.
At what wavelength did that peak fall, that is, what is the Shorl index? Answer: 6155.0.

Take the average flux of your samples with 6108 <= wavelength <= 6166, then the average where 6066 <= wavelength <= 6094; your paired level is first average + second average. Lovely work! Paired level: 3.35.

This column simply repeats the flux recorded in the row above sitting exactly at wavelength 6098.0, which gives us 1.684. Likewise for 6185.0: 1.751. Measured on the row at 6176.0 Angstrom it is 1.32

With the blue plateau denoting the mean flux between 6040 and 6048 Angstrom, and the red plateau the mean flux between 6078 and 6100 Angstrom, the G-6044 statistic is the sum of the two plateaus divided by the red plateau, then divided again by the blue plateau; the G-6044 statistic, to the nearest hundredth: 1.15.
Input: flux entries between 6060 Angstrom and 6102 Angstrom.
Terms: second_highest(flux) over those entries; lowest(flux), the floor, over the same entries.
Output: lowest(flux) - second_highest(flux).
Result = -0.23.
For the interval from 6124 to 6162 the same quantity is -0.98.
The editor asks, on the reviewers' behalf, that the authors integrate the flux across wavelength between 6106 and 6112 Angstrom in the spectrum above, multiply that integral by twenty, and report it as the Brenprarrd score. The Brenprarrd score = 209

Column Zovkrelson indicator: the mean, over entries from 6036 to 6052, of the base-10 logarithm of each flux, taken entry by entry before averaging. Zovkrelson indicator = 0.246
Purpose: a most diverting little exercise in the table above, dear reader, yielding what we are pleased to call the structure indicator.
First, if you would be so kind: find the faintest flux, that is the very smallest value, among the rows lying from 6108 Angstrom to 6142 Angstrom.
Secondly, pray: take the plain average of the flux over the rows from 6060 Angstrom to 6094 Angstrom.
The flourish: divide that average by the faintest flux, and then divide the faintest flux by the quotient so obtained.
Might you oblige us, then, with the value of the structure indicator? 1.13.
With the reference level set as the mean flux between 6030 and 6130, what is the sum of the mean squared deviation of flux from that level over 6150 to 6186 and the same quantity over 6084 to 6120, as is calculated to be 0.102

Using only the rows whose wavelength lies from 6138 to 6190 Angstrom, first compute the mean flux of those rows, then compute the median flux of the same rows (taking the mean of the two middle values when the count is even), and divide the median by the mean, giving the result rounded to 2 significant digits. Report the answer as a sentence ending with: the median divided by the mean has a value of 0.99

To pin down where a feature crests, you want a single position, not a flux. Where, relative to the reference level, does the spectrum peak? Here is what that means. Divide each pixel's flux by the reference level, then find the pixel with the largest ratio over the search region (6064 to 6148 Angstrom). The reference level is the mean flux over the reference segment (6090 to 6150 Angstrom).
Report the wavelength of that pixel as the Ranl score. 6134.0 Angstrom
